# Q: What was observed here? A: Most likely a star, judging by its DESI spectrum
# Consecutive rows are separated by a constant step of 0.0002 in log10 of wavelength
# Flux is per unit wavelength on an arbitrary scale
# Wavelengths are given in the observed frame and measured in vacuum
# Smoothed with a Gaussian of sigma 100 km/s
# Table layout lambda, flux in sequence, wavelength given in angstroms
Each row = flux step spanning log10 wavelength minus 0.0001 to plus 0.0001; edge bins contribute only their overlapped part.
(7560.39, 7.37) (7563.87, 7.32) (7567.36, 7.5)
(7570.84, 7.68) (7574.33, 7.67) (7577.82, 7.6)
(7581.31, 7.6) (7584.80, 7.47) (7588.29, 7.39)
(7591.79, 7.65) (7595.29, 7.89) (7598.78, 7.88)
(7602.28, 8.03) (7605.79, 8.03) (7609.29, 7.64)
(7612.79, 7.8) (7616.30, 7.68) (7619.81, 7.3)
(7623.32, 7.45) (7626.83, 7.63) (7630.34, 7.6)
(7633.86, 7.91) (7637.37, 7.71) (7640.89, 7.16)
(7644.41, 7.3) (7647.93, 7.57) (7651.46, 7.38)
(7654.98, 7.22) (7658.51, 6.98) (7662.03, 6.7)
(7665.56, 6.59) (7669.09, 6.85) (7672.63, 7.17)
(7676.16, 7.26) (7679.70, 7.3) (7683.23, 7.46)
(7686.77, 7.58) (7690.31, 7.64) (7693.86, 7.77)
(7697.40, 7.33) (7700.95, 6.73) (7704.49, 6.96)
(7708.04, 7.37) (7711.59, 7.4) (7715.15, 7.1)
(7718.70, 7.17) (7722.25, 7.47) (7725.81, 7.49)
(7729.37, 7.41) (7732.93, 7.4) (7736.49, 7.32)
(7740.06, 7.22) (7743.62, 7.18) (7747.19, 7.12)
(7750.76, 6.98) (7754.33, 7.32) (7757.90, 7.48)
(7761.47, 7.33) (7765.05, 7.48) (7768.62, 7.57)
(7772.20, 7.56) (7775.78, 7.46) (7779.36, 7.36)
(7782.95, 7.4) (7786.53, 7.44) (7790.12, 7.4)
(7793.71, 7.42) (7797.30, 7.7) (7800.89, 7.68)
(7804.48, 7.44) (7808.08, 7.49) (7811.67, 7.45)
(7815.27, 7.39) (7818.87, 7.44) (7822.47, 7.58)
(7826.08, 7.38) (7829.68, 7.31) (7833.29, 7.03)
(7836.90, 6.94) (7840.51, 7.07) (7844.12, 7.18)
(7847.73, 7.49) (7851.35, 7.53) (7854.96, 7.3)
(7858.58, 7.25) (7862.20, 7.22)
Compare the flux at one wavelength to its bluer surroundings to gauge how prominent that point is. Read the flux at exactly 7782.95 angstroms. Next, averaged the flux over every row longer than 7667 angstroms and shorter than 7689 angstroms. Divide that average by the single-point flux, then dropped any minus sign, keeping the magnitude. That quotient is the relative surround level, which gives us 0.98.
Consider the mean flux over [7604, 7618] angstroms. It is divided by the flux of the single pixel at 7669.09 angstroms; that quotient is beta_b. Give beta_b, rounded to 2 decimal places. 1.14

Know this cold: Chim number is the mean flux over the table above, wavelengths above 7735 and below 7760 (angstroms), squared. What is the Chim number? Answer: 52.3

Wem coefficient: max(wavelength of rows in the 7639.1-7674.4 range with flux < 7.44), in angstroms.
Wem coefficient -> 7672.63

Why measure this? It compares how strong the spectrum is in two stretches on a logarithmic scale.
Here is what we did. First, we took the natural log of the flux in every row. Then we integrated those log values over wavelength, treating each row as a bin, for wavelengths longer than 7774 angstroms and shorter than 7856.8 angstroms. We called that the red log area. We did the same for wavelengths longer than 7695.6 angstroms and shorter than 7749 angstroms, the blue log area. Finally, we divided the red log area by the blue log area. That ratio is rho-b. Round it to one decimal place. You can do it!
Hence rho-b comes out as 1.6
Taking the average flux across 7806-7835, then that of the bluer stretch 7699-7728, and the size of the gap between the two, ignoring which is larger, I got 0.17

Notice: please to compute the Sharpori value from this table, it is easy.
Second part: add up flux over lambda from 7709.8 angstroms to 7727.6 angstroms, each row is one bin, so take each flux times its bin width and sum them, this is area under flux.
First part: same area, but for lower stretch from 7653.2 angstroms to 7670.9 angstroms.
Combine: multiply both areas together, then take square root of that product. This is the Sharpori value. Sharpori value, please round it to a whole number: 126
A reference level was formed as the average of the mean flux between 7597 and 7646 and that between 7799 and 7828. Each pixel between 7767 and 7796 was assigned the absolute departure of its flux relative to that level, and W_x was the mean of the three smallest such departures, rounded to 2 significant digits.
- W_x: 0.039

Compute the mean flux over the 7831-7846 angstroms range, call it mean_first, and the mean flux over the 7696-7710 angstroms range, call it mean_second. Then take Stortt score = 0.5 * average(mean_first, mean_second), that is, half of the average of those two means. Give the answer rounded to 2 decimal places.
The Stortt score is 3.54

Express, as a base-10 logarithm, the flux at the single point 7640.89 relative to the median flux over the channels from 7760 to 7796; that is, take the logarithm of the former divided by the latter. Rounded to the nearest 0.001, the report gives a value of -0.016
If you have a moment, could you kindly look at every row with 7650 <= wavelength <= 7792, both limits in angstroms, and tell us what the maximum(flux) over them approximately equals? 7.77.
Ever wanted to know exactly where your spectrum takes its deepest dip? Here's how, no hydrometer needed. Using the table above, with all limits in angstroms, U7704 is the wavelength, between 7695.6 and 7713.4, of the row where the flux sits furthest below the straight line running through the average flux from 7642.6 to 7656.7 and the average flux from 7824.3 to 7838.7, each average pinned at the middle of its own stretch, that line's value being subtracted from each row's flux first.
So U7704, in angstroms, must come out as 7700.95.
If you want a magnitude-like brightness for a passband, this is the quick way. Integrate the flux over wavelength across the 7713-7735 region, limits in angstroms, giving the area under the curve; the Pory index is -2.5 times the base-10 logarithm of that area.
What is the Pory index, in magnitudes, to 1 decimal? -5.5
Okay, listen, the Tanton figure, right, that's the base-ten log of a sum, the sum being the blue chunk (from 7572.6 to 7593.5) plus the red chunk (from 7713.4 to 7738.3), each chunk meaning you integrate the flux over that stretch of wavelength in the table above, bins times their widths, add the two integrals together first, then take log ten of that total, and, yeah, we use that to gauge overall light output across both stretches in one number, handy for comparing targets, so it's 2.53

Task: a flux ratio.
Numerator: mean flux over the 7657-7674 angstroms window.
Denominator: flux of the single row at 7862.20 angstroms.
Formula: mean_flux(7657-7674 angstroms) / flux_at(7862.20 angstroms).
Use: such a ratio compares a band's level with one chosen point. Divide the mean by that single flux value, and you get 0.95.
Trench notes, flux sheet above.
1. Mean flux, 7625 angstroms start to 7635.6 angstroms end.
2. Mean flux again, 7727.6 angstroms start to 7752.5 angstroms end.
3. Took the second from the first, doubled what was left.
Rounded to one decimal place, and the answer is 1.0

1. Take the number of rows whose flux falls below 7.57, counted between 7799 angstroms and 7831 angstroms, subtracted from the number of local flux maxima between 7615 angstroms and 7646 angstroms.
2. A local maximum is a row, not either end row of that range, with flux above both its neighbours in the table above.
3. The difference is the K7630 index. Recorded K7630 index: -5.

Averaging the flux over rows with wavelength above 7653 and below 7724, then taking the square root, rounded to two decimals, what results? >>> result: 2.68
